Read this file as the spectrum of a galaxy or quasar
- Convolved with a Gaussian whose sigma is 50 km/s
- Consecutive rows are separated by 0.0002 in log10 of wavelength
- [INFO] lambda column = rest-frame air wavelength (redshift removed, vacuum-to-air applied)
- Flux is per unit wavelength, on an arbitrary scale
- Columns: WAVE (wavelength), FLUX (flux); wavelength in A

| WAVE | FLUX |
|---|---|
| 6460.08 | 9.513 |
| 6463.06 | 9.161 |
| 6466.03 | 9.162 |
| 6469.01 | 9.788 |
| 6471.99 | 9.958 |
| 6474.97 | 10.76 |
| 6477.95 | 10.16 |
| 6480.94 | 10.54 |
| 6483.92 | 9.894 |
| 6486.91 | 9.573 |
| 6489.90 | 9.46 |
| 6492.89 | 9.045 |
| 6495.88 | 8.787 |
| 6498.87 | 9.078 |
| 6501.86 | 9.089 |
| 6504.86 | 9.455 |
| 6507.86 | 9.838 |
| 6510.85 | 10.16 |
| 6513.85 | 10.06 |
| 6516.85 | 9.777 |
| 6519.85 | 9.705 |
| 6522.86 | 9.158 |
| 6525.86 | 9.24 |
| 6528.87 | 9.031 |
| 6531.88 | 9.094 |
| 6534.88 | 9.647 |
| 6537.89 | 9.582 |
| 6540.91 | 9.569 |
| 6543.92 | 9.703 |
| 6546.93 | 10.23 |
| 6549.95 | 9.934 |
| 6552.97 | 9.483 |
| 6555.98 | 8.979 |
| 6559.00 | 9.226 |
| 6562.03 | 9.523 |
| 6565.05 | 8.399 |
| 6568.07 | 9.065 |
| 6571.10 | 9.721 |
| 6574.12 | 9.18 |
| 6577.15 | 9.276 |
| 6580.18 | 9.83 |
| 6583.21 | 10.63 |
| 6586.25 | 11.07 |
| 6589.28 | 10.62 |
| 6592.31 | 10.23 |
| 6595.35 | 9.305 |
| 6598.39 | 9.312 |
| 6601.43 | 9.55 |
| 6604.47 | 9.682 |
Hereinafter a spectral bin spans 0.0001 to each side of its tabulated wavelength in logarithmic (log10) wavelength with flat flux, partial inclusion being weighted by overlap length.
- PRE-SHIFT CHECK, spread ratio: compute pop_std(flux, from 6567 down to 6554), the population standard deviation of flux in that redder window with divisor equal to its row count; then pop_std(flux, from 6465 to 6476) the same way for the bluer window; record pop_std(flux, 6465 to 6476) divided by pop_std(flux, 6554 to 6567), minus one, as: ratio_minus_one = 0.38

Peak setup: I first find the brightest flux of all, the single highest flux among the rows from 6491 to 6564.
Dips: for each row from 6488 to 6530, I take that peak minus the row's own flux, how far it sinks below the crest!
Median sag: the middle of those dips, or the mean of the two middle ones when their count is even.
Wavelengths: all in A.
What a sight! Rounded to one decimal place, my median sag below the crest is 0.9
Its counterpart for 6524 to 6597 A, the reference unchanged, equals 0.7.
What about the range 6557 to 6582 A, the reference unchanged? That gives 1.0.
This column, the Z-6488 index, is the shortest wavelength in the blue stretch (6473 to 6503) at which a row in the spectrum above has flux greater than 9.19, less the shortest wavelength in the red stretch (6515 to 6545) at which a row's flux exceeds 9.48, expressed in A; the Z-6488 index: -41.9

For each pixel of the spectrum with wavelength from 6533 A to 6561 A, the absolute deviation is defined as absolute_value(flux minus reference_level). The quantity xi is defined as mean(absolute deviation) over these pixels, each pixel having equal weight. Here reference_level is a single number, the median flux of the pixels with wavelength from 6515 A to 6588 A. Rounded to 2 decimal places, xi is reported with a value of 0.26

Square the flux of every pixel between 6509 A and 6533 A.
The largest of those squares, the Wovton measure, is 103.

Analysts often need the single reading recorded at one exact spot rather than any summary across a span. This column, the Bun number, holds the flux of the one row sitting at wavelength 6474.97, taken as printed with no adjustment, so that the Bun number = 10.76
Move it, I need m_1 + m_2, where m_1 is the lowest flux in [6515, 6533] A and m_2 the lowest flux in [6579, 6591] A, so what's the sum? 18.9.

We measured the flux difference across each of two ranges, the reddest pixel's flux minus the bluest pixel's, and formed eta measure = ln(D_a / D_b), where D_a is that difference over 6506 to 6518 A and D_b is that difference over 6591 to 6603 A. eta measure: -2.4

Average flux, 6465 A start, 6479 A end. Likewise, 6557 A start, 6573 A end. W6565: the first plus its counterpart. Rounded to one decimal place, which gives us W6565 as 19.2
